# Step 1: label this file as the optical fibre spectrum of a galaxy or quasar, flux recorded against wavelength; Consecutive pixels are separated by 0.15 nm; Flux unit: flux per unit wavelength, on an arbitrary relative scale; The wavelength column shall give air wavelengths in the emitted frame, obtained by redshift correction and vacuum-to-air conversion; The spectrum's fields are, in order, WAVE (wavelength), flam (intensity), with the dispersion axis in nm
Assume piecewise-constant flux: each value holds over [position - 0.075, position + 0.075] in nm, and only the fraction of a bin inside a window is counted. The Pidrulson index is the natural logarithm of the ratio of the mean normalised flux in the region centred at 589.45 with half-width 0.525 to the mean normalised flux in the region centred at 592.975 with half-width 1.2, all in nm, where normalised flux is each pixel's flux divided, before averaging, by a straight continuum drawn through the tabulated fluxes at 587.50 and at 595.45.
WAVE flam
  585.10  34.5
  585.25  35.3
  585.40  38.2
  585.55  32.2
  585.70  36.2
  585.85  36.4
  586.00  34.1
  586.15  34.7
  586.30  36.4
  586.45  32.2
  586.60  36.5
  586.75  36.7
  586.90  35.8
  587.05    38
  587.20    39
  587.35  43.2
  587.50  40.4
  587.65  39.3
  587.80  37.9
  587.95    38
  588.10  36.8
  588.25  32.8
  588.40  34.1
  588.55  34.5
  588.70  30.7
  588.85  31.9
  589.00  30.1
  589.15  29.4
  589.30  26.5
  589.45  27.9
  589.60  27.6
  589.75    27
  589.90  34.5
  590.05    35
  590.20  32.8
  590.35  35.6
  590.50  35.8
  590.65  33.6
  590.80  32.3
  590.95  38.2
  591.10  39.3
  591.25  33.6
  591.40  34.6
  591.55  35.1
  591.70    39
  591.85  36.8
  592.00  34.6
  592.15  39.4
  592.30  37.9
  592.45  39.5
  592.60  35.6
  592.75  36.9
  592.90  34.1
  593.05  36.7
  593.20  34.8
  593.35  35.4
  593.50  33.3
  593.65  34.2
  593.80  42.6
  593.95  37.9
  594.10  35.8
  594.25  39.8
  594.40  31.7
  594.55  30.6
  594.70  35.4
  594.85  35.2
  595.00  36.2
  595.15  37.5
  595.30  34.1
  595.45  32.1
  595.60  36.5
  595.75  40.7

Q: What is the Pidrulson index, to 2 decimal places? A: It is -0.33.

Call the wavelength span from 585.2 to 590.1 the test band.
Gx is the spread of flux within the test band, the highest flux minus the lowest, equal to 17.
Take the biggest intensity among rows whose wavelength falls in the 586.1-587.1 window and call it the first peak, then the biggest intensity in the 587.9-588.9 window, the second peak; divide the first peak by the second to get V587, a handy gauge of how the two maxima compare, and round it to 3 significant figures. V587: 1.00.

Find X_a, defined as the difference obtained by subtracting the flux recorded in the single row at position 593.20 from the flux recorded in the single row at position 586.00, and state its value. -0.7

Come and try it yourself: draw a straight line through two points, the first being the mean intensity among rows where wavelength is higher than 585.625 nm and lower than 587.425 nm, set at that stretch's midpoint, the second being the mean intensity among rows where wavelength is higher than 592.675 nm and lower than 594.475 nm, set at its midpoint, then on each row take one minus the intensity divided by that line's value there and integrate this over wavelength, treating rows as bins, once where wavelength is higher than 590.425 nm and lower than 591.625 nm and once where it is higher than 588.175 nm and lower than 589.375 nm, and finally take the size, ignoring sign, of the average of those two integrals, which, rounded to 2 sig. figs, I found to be 0.10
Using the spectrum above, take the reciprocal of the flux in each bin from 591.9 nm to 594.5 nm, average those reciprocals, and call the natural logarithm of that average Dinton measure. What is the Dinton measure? -3.59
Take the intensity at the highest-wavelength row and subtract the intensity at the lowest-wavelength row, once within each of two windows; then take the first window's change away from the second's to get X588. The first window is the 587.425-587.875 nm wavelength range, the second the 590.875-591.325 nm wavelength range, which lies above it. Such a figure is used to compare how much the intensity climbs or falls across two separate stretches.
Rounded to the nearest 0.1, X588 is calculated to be -2.1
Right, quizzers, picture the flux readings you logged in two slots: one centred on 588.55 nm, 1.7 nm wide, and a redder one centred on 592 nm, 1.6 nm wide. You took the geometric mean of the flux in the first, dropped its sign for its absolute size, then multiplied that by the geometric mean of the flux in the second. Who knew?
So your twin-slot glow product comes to 1199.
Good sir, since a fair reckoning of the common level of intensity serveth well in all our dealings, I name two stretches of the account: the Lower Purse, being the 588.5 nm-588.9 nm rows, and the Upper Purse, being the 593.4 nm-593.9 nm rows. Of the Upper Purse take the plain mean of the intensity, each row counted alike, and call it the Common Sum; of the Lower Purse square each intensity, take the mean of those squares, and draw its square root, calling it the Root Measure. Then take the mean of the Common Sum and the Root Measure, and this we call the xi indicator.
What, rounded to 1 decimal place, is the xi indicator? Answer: 34.6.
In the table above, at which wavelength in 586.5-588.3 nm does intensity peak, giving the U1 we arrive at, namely 587.35 nm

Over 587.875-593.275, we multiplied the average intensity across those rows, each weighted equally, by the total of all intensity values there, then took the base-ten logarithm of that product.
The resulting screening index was 4.6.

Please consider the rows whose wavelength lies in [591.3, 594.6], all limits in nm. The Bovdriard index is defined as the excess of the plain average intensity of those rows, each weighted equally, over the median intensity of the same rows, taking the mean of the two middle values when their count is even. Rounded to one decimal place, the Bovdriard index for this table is 0.5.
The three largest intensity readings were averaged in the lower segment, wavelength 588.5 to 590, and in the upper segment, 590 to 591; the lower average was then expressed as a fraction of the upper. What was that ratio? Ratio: 0.92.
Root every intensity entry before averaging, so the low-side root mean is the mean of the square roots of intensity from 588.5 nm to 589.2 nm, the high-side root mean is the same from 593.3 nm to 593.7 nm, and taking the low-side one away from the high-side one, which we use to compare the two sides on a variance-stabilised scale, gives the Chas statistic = 0.3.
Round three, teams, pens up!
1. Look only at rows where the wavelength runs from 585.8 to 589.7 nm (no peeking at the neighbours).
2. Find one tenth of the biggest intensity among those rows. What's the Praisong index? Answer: 4.32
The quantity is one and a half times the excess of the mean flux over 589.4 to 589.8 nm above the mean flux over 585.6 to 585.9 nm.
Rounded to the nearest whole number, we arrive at -13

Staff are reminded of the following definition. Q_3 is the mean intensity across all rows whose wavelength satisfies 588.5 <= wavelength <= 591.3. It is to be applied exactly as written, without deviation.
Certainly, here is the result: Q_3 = 32.4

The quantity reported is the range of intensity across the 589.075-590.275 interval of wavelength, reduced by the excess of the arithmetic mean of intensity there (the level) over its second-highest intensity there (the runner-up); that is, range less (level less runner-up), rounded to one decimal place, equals 12.9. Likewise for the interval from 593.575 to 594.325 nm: 10.1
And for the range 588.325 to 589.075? 6.2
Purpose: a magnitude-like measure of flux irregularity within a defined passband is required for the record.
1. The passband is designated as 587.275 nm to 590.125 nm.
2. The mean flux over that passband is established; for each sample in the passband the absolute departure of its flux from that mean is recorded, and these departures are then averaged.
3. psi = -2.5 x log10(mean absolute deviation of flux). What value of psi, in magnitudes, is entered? -1.5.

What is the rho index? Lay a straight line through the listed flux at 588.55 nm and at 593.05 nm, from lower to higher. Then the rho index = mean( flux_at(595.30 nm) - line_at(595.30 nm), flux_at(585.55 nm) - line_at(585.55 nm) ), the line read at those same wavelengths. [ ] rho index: -2.3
